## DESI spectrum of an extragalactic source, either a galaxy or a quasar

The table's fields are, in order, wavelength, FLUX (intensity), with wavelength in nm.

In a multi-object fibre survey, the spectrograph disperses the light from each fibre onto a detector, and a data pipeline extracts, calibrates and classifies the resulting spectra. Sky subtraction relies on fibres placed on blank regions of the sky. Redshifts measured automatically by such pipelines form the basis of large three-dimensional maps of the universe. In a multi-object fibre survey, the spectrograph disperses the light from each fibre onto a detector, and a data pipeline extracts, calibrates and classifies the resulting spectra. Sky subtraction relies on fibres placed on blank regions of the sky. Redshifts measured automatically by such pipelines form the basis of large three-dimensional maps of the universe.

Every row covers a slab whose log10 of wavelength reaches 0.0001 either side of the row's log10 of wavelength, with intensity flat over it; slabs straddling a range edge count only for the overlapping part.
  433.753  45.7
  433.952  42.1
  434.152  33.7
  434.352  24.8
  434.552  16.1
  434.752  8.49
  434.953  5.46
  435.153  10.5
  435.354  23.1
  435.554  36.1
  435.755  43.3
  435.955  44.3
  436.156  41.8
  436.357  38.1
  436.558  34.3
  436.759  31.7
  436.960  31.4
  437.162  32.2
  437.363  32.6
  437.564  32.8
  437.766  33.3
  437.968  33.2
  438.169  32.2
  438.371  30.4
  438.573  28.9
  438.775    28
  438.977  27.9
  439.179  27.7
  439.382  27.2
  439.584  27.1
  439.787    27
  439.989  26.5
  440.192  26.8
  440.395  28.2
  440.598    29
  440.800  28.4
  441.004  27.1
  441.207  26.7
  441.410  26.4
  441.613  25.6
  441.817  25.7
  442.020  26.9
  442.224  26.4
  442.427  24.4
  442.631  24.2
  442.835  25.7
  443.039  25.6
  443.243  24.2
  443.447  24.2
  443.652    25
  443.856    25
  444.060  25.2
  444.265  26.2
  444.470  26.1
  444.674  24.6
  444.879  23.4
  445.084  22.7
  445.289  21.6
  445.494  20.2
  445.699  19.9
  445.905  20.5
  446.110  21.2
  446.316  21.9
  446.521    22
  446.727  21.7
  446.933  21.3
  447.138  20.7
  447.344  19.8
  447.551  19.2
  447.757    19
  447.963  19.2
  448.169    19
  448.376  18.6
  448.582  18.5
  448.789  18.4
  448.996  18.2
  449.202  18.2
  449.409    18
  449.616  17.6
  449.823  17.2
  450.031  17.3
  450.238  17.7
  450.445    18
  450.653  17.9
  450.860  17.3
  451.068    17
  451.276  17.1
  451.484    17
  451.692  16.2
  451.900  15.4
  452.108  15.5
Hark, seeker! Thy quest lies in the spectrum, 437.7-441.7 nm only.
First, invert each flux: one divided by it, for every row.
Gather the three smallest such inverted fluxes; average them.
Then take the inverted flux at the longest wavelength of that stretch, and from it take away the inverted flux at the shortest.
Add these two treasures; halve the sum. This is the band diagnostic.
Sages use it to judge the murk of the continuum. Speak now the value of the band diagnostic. 0.020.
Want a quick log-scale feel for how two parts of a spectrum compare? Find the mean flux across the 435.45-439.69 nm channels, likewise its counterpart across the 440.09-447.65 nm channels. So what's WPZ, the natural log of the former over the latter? 0.3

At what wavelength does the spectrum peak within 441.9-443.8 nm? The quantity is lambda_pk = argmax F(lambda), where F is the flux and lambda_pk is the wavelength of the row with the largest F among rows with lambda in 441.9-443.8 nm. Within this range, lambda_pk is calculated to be 442.020 nm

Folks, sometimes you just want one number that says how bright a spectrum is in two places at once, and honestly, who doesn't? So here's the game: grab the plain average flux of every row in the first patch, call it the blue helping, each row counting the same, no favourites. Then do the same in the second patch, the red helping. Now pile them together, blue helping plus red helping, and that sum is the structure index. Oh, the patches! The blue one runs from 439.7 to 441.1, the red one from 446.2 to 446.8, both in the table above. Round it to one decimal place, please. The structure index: 49.4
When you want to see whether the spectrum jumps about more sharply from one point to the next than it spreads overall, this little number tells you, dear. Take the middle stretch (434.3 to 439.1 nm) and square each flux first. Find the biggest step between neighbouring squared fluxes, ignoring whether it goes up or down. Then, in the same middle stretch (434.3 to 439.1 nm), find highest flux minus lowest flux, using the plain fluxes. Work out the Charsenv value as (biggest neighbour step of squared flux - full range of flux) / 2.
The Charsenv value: 365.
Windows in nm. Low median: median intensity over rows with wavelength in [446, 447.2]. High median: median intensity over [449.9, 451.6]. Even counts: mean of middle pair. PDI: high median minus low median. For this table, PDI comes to -4.2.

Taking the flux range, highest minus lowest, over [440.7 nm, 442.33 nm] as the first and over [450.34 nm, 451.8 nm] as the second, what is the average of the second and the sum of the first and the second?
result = 3.2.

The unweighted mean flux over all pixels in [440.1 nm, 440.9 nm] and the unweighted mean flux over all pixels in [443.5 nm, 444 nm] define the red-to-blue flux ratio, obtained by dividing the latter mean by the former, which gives 0.89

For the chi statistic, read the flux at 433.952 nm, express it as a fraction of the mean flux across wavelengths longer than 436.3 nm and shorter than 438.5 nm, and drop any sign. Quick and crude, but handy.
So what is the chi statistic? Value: 1.28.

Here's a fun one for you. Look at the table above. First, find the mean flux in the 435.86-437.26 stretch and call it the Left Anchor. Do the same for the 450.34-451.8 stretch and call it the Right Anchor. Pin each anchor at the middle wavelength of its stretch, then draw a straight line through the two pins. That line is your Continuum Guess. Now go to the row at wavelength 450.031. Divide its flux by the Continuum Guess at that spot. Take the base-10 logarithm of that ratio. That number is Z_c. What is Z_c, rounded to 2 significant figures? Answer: -0.031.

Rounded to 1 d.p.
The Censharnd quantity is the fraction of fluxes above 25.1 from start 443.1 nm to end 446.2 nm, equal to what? 0.2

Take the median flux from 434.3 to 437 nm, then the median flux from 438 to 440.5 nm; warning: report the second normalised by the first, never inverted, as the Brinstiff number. 0.88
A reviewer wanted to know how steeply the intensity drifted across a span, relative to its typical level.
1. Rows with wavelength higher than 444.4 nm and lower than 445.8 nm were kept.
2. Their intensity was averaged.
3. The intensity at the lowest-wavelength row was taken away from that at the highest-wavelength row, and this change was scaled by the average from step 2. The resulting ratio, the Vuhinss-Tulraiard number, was -0.27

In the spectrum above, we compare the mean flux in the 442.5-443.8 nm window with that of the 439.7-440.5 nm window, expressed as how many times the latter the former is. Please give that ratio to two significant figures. 0.91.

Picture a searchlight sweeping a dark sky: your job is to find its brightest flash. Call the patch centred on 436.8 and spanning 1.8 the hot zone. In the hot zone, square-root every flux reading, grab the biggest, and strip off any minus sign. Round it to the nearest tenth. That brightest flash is 6.7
